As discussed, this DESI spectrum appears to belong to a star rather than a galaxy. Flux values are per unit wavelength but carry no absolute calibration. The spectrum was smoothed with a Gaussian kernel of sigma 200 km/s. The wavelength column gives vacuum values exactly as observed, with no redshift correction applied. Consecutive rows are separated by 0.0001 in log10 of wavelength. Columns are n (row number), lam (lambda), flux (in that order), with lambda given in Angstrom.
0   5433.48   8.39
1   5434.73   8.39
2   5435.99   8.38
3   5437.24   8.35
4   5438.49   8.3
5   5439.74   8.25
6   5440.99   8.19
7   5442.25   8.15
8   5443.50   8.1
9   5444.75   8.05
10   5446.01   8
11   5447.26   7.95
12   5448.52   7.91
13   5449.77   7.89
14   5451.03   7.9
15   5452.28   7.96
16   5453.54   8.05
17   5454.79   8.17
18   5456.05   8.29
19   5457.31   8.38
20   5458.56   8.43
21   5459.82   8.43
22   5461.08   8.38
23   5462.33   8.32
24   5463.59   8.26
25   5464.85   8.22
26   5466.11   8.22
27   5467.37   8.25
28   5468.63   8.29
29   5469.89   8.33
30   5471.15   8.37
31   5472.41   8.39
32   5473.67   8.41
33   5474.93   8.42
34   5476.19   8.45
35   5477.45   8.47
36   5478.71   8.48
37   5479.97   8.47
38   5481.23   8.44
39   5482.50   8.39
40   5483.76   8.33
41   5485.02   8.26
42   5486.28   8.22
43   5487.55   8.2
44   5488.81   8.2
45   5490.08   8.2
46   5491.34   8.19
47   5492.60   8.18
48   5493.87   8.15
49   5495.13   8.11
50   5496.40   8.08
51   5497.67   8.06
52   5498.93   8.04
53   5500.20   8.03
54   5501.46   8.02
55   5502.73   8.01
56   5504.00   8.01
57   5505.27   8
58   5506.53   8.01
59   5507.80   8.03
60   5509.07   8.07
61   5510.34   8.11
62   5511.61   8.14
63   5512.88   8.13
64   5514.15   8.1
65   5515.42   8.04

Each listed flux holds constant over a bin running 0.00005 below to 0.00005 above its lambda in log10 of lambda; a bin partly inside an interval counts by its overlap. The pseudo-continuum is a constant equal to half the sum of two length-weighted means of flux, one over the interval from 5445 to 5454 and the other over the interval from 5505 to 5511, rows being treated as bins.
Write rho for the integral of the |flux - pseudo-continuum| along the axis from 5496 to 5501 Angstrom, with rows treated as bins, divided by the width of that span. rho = 0.05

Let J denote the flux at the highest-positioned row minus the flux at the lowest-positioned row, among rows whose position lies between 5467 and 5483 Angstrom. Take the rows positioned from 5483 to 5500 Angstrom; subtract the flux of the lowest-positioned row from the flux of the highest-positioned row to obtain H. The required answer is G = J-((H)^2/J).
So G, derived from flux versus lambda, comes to -0.5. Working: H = -0.29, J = 0.1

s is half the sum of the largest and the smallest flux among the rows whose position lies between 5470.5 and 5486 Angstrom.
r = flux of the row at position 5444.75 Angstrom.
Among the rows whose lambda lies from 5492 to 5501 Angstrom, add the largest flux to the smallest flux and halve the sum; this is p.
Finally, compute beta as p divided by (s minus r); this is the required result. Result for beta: 25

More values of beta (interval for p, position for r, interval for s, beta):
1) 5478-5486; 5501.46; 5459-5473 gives 27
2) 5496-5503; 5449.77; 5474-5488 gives 18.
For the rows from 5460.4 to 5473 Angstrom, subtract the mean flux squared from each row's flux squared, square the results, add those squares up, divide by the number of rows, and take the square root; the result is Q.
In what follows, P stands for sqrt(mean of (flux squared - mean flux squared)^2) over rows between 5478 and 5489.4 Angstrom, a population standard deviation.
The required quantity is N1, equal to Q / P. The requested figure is 0.6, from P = 1.8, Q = 1.0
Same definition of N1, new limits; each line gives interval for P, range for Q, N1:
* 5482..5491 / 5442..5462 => 2.7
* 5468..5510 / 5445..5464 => 1.2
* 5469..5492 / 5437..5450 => 1.4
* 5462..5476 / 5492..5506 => 0.8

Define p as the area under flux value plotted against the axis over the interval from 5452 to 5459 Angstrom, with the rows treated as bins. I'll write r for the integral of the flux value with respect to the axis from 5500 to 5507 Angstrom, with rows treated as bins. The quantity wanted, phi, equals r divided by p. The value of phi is 0.98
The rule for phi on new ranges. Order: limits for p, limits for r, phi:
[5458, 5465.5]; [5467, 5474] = 0.93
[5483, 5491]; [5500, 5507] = 0.85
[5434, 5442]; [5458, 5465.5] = 0.94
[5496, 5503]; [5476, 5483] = 1.05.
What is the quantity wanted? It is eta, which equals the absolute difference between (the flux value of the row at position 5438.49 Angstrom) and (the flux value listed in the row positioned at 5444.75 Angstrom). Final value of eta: 0.25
